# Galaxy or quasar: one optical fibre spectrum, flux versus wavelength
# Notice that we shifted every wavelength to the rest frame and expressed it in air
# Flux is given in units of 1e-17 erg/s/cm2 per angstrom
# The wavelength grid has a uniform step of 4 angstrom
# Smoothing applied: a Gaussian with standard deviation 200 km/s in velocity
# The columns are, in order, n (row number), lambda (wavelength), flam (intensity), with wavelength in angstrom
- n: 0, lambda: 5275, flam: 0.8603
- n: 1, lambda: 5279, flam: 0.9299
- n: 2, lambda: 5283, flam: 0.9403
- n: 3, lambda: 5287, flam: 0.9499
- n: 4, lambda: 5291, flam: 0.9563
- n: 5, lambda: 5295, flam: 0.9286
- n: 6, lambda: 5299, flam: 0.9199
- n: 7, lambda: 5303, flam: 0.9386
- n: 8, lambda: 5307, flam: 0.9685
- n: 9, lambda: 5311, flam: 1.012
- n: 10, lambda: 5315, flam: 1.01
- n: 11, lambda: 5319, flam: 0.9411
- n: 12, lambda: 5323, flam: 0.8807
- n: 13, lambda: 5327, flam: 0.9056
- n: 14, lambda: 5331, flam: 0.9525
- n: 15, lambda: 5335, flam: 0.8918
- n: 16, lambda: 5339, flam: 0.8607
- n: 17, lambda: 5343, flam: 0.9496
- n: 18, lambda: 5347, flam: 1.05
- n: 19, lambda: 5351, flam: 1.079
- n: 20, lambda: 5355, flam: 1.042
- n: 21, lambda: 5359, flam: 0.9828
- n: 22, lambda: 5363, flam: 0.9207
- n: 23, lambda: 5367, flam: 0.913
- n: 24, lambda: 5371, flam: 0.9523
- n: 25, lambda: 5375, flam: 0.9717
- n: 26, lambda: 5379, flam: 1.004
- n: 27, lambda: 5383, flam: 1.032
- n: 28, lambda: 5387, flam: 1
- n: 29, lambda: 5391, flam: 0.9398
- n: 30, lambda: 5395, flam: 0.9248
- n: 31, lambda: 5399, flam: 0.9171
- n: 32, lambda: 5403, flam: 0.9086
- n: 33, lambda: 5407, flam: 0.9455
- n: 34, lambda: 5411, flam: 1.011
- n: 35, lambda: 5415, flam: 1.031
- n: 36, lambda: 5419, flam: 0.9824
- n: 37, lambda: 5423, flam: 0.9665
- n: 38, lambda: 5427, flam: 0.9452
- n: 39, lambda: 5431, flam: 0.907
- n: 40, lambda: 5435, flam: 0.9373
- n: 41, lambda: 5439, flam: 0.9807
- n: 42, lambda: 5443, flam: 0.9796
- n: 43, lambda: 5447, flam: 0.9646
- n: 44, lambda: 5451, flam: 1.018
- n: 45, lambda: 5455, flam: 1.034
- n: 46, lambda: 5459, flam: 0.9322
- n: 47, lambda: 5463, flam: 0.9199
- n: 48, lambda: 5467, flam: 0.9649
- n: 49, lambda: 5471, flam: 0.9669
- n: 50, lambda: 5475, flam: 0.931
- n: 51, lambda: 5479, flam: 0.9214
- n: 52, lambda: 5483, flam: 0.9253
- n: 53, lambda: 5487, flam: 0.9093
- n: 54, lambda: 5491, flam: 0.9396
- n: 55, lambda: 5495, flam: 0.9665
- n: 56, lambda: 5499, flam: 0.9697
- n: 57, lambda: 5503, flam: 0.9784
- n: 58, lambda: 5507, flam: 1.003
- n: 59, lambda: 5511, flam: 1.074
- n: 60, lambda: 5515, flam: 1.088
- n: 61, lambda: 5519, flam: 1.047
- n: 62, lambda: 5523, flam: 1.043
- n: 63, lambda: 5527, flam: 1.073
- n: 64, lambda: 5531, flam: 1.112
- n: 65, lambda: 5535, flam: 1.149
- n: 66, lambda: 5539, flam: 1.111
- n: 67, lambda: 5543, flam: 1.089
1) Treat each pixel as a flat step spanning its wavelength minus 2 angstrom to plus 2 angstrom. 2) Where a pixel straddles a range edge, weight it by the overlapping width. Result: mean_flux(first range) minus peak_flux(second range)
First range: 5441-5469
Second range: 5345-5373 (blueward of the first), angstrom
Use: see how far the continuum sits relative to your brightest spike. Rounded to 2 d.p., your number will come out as -0.11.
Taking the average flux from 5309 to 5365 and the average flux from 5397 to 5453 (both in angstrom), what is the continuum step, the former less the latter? 0.00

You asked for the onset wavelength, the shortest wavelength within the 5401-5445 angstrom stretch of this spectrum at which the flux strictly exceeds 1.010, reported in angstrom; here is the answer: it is 5411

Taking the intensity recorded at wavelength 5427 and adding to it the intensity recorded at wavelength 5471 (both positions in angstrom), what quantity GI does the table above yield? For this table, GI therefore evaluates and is 1.91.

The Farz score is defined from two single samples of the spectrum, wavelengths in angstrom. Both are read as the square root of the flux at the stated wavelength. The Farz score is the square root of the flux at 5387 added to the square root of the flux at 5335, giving 1.94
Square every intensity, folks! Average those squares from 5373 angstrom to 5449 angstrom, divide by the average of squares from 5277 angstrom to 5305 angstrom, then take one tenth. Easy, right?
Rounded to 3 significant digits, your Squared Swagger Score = 0.106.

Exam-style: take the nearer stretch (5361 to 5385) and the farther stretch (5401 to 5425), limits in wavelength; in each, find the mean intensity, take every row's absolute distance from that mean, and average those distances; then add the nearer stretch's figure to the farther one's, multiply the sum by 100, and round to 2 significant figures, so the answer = 7.1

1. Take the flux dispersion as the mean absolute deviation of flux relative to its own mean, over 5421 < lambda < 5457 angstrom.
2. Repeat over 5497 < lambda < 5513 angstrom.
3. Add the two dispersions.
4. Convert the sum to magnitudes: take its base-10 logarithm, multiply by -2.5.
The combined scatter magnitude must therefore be 3.00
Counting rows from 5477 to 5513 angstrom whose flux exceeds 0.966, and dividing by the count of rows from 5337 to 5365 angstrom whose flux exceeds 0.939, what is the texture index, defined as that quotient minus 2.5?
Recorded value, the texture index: -1.50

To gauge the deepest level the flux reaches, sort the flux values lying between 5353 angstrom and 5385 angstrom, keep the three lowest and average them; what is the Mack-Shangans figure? 0.929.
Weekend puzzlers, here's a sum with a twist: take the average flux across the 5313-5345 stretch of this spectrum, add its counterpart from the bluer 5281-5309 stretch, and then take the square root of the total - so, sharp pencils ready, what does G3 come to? 1.37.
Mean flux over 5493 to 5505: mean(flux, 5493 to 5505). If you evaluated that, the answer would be 0.97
